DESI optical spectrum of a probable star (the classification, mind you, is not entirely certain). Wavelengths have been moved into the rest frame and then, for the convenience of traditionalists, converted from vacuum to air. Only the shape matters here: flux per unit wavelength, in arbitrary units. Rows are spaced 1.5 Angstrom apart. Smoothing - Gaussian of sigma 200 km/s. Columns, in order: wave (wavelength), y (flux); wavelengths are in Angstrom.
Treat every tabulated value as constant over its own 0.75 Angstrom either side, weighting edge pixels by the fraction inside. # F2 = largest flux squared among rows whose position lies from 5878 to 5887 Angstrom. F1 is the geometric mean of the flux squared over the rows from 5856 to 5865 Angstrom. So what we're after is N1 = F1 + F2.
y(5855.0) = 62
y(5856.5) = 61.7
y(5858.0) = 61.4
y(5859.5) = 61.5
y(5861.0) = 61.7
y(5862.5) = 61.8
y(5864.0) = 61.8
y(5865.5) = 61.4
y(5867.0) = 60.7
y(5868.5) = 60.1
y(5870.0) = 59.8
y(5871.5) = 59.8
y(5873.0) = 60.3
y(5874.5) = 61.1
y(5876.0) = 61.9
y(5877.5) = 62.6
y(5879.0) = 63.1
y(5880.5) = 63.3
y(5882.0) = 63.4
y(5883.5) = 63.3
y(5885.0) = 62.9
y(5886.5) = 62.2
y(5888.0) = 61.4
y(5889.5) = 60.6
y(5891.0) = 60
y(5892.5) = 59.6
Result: 7820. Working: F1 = 3801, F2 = 4020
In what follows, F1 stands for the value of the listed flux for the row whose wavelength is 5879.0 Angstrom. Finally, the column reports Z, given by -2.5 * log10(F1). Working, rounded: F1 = 63.1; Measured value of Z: -4.50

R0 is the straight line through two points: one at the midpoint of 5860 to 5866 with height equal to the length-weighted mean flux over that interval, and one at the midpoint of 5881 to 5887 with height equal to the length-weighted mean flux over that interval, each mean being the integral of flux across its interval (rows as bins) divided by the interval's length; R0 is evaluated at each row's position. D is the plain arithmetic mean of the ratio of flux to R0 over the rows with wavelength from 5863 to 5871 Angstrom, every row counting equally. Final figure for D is 0.98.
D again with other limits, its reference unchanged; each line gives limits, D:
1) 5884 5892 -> 0.97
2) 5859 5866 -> 1.00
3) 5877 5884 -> 1.01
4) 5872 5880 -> 0.99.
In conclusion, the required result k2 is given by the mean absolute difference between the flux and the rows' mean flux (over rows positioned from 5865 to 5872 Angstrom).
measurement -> 0.55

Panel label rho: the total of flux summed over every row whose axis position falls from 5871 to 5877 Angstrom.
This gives 243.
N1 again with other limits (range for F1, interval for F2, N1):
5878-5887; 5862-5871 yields 7792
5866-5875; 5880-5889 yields 7655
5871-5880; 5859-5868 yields 7596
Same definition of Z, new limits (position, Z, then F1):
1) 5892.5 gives -4.44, 59.6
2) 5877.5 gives -4.49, 62.6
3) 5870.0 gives -4.44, 59.8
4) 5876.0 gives -4.48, 61.9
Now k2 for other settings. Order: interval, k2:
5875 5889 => 0.58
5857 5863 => 0.15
